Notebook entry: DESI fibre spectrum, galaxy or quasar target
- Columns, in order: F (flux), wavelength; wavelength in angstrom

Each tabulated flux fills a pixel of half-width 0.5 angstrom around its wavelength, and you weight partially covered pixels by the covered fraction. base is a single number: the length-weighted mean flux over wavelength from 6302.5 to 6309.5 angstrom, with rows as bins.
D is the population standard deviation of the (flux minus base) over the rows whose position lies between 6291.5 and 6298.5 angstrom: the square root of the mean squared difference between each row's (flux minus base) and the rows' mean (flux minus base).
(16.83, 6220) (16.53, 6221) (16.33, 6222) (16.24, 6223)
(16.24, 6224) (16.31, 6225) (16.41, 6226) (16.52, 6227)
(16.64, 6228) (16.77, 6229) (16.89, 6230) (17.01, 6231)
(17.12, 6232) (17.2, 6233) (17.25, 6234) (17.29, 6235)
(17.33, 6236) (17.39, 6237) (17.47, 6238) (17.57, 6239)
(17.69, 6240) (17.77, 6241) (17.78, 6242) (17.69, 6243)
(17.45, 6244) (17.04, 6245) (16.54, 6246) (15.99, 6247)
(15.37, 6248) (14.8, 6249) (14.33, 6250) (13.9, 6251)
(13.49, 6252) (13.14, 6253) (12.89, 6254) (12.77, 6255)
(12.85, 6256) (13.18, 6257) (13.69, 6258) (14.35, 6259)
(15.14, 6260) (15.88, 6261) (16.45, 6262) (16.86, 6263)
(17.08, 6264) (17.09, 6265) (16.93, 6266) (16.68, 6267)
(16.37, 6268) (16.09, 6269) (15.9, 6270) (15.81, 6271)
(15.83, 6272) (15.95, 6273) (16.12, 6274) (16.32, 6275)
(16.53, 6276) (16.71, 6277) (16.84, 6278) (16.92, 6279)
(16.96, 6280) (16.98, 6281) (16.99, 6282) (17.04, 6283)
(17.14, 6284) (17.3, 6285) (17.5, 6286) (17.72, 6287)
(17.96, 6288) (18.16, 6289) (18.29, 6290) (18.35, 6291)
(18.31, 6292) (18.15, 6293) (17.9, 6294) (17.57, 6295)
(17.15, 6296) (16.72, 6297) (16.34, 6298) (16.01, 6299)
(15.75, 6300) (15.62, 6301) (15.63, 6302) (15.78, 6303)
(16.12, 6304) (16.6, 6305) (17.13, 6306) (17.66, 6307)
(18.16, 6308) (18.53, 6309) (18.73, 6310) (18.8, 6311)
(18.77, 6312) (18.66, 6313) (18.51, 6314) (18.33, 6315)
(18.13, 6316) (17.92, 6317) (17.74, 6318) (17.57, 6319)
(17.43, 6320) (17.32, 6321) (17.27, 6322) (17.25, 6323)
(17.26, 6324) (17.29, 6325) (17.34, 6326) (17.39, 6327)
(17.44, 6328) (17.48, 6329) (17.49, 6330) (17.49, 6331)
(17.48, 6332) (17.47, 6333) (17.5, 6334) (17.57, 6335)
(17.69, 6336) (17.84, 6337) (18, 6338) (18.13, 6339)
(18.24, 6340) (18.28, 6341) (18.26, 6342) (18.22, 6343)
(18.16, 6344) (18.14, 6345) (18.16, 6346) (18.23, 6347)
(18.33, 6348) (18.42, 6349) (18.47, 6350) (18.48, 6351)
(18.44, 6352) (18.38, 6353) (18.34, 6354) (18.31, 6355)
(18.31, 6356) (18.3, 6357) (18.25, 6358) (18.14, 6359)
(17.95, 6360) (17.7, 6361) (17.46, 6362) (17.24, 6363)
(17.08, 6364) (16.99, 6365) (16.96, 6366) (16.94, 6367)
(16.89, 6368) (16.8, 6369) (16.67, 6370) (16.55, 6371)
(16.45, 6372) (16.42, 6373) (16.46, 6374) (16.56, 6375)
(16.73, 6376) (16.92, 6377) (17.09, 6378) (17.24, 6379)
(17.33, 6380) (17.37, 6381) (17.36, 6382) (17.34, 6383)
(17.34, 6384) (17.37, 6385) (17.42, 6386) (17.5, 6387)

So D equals 0.69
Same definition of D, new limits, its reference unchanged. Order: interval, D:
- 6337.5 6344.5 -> 0.09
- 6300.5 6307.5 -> 0.74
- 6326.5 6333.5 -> 0.03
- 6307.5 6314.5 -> 0.21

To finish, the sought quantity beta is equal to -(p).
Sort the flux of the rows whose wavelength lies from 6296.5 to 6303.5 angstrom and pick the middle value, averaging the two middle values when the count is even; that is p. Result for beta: -15.8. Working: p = 15.8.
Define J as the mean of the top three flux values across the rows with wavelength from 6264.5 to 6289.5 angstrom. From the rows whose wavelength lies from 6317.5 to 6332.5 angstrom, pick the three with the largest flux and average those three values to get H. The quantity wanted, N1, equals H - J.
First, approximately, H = 17.6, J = 17.9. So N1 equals -0.3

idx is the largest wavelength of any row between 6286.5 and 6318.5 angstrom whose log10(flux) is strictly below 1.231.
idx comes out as 6305 angstrom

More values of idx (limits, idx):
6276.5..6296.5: 6282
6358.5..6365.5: 6365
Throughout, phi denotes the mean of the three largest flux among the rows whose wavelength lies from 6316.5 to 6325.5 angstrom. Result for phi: 17.7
